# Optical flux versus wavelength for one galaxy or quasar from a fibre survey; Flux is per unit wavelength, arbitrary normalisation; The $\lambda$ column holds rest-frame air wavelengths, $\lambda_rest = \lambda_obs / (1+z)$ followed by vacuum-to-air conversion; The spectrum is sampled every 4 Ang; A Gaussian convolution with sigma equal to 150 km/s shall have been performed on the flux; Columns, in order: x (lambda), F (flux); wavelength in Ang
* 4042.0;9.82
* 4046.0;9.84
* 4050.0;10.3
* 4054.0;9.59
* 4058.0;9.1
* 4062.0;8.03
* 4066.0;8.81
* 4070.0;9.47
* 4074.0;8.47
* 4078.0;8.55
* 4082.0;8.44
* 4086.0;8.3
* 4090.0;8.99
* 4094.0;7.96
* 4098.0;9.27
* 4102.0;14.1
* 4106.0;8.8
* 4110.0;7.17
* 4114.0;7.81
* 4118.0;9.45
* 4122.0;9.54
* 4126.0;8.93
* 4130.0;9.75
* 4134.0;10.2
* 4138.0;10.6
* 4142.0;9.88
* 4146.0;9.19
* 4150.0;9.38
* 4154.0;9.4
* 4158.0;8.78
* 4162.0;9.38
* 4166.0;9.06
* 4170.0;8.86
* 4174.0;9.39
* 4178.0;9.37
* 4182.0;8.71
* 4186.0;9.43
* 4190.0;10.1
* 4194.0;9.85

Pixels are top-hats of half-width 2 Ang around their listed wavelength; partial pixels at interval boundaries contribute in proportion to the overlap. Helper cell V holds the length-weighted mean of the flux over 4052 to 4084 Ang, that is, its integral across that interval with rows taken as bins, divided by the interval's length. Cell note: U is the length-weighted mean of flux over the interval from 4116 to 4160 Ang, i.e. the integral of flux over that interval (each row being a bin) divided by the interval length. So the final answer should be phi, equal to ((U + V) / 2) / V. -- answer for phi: 1.042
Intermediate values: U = 9.555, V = 8.81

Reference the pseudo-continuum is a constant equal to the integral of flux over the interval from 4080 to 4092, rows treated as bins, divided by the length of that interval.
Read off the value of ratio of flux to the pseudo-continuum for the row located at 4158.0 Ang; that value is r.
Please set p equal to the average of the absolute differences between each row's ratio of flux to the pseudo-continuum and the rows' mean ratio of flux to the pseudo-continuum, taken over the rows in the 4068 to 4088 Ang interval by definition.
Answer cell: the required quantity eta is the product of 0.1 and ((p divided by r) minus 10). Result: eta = -0.996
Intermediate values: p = 0.038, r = 1.02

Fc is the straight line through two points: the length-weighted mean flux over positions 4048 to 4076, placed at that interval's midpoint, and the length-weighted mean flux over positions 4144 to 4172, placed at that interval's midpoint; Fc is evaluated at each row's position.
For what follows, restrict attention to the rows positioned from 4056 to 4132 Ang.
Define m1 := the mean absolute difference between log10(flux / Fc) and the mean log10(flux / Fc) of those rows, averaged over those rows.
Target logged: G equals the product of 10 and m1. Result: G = 0.37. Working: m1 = 0.037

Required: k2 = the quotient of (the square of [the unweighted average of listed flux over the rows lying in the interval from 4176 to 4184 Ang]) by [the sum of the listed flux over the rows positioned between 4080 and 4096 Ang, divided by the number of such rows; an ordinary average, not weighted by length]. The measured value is 9.7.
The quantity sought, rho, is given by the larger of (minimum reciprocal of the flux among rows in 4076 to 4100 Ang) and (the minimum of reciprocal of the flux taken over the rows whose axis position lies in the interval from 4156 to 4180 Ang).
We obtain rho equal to 0.108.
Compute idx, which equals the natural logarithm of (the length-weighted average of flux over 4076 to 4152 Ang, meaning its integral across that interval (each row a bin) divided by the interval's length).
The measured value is 2.23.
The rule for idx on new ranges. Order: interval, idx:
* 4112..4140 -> 2.25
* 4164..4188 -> 2.21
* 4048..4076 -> 2.21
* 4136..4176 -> 2.24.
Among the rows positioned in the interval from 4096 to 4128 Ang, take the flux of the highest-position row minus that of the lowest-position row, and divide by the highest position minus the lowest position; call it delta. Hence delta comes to -0.01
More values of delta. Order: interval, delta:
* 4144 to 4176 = 0.01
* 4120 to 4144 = 0.02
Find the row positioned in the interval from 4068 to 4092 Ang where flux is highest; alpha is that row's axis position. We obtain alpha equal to 4070.0 Ang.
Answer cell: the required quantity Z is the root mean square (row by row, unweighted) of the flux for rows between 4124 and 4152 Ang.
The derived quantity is 9.7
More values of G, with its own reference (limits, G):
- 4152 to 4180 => 0.11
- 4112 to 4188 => 0.20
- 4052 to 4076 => 0.23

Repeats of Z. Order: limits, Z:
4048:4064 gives 9.3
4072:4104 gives 9.4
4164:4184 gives 9.1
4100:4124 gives 9.7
